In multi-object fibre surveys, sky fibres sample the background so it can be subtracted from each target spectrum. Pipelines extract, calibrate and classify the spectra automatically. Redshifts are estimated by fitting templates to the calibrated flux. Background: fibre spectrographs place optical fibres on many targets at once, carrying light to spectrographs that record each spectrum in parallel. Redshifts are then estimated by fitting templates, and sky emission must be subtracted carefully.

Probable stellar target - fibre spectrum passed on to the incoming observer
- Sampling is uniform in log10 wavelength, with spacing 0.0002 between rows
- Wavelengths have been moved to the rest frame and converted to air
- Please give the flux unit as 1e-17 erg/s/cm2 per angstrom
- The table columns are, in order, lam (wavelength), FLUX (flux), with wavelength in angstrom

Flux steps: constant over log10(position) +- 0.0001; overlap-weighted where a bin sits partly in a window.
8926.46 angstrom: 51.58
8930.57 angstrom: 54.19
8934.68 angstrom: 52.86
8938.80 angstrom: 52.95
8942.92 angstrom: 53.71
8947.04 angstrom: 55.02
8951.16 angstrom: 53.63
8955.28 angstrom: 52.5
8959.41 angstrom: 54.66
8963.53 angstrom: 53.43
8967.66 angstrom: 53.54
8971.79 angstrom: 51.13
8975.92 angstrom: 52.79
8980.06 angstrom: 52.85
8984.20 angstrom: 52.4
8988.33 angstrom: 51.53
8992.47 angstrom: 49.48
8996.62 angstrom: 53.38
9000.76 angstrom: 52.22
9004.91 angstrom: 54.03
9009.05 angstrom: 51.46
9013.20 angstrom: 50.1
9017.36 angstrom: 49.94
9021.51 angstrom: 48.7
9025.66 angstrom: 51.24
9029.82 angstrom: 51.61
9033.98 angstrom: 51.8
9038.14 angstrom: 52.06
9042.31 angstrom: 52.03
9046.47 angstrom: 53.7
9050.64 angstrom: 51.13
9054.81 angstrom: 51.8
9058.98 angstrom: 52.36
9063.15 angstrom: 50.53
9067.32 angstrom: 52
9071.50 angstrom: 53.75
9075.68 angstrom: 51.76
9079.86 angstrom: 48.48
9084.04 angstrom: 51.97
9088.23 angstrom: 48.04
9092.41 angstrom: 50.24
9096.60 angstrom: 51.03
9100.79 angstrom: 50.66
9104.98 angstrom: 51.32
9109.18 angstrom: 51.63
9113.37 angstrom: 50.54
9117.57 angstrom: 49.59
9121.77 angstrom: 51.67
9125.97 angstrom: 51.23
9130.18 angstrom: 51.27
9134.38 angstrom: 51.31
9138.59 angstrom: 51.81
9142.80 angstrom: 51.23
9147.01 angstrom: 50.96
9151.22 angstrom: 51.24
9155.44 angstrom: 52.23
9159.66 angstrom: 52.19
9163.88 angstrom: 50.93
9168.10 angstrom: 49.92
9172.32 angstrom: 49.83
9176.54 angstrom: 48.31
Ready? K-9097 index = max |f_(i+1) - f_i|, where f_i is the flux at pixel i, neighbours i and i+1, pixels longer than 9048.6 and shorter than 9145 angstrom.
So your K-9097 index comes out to 3.9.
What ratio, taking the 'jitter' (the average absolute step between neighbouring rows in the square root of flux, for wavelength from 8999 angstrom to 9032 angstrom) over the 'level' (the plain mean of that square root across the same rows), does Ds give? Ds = 0.014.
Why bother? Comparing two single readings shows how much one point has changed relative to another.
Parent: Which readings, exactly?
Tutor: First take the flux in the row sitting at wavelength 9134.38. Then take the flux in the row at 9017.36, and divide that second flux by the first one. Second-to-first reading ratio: 0.97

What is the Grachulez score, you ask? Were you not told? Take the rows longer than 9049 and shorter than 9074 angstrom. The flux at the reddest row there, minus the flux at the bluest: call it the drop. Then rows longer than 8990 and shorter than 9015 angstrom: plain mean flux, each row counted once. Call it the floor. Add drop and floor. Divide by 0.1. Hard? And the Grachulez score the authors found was 544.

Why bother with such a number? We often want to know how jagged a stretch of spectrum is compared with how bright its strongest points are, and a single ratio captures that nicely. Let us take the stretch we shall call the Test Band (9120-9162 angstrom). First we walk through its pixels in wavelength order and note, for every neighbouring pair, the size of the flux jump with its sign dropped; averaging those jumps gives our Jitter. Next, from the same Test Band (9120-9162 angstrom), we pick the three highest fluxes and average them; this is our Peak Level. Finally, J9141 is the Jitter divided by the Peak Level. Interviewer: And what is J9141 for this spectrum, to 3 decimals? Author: 0.007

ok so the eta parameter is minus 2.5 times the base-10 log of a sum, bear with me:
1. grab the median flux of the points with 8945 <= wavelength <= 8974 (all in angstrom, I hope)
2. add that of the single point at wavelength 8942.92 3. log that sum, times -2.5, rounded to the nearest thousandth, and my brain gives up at -5.076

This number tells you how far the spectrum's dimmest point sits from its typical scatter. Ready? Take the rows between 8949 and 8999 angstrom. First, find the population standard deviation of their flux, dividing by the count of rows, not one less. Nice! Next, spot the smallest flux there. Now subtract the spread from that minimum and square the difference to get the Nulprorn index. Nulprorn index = 2320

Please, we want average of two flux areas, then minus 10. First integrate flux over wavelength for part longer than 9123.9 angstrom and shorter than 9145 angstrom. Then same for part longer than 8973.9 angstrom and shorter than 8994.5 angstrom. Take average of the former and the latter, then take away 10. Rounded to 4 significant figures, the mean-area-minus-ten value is 1066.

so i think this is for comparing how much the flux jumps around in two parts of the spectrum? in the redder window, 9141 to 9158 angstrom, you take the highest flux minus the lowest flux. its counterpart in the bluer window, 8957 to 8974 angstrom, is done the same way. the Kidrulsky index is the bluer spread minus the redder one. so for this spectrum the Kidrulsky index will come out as 2.3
